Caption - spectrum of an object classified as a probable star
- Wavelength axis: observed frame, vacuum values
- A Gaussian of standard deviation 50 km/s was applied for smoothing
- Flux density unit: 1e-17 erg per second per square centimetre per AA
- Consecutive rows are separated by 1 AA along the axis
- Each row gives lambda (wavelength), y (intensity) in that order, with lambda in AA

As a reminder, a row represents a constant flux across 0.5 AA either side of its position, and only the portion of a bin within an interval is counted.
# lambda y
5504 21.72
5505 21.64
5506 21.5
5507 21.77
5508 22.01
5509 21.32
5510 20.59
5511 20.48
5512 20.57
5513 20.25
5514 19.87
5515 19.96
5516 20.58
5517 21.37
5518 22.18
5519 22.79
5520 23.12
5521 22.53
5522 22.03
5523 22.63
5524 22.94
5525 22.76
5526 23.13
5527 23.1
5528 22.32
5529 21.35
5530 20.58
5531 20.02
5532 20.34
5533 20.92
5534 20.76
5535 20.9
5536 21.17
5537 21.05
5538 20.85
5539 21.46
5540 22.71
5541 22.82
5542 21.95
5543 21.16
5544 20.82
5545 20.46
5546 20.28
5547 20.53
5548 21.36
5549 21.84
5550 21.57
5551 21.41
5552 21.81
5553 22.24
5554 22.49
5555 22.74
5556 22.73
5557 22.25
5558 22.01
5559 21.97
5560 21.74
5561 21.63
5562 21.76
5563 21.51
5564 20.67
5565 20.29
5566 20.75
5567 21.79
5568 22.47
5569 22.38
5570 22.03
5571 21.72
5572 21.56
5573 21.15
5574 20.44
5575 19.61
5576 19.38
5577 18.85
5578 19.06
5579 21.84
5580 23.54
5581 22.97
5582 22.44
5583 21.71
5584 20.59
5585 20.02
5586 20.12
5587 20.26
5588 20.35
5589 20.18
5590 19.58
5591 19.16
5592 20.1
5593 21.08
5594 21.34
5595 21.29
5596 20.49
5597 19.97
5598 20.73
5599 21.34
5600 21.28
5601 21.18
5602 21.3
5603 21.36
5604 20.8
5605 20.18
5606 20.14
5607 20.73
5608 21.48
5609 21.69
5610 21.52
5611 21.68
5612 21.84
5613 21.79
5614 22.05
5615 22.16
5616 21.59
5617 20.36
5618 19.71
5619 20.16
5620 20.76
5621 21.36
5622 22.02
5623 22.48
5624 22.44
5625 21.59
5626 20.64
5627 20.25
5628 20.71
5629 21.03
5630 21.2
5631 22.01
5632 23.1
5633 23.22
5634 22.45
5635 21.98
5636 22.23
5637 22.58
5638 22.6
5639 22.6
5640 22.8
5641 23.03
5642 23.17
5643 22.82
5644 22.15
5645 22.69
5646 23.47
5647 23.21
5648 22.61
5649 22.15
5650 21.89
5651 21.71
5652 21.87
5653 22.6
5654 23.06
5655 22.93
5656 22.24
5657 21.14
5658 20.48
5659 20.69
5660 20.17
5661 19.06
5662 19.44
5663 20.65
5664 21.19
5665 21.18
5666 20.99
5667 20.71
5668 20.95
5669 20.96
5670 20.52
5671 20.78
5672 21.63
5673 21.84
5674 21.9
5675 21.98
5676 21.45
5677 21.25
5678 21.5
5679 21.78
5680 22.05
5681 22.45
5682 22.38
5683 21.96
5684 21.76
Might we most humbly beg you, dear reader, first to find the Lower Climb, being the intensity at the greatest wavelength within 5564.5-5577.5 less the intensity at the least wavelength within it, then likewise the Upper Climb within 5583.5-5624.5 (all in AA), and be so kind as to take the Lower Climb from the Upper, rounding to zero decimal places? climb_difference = 3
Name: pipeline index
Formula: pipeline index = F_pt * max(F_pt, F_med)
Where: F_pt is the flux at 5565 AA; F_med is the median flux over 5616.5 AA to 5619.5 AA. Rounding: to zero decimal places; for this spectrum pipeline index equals 412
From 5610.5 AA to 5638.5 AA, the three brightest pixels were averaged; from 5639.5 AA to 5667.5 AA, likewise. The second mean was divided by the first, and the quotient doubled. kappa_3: 2.03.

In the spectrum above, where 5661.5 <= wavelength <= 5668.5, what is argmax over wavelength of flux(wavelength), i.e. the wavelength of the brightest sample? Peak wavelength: 5664 AA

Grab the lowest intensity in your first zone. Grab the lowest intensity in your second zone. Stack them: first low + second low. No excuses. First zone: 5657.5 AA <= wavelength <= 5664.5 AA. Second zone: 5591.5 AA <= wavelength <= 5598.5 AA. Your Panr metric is 39.0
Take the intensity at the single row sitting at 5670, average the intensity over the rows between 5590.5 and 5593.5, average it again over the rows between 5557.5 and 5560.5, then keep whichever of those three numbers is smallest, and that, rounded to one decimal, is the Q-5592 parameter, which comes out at 20.1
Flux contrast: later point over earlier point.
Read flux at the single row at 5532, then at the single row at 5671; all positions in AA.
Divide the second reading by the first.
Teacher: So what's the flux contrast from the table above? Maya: 1.02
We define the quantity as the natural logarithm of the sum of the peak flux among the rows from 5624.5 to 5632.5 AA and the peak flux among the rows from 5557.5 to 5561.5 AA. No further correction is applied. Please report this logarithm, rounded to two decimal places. 3.81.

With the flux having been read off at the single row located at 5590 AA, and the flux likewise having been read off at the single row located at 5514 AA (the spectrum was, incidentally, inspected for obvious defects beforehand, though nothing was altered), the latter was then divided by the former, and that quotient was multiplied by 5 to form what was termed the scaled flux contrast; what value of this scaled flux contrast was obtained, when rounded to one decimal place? 5.1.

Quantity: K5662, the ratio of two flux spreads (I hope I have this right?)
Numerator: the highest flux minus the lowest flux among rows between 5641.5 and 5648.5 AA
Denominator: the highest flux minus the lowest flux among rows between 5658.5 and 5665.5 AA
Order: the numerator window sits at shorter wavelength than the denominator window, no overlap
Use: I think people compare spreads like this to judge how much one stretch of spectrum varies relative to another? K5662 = 0.62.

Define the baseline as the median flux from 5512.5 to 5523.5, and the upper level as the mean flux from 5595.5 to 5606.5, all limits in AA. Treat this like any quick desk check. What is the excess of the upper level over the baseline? -1.2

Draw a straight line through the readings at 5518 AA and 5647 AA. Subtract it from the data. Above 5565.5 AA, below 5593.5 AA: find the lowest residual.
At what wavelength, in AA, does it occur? 5577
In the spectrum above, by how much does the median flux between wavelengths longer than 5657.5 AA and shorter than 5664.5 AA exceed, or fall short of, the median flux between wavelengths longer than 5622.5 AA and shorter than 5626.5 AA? -1.5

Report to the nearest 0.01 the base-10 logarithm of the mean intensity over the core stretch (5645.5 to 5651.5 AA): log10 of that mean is 1.35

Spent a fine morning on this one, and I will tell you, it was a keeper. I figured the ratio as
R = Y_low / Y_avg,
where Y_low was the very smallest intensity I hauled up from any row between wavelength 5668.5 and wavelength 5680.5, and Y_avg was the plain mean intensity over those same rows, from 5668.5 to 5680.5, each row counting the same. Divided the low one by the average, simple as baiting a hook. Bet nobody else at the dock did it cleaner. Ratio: 0.956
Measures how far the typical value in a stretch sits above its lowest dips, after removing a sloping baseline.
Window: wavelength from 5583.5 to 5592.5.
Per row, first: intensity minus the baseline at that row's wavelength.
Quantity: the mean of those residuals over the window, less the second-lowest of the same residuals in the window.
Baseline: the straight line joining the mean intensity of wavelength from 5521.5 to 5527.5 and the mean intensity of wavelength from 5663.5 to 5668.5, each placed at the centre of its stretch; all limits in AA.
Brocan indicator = 0.44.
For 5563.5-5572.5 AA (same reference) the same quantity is 0.90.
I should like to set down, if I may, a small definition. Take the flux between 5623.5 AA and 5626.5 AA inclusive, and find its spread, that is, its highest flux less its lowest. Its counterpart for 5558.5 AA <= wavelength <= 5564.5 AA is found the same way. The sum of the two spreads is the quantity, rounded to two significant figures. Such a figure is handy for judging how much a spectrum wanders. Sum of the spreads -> 3.1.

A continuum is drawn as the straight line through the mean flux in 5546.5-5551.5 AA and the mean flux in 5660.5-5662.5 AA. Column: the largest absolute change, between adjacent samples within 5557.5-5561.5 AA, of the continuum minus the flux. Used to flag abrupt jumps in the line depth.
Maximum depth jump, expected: 0.21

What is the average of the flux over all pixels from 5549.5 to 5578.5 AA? 21.4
